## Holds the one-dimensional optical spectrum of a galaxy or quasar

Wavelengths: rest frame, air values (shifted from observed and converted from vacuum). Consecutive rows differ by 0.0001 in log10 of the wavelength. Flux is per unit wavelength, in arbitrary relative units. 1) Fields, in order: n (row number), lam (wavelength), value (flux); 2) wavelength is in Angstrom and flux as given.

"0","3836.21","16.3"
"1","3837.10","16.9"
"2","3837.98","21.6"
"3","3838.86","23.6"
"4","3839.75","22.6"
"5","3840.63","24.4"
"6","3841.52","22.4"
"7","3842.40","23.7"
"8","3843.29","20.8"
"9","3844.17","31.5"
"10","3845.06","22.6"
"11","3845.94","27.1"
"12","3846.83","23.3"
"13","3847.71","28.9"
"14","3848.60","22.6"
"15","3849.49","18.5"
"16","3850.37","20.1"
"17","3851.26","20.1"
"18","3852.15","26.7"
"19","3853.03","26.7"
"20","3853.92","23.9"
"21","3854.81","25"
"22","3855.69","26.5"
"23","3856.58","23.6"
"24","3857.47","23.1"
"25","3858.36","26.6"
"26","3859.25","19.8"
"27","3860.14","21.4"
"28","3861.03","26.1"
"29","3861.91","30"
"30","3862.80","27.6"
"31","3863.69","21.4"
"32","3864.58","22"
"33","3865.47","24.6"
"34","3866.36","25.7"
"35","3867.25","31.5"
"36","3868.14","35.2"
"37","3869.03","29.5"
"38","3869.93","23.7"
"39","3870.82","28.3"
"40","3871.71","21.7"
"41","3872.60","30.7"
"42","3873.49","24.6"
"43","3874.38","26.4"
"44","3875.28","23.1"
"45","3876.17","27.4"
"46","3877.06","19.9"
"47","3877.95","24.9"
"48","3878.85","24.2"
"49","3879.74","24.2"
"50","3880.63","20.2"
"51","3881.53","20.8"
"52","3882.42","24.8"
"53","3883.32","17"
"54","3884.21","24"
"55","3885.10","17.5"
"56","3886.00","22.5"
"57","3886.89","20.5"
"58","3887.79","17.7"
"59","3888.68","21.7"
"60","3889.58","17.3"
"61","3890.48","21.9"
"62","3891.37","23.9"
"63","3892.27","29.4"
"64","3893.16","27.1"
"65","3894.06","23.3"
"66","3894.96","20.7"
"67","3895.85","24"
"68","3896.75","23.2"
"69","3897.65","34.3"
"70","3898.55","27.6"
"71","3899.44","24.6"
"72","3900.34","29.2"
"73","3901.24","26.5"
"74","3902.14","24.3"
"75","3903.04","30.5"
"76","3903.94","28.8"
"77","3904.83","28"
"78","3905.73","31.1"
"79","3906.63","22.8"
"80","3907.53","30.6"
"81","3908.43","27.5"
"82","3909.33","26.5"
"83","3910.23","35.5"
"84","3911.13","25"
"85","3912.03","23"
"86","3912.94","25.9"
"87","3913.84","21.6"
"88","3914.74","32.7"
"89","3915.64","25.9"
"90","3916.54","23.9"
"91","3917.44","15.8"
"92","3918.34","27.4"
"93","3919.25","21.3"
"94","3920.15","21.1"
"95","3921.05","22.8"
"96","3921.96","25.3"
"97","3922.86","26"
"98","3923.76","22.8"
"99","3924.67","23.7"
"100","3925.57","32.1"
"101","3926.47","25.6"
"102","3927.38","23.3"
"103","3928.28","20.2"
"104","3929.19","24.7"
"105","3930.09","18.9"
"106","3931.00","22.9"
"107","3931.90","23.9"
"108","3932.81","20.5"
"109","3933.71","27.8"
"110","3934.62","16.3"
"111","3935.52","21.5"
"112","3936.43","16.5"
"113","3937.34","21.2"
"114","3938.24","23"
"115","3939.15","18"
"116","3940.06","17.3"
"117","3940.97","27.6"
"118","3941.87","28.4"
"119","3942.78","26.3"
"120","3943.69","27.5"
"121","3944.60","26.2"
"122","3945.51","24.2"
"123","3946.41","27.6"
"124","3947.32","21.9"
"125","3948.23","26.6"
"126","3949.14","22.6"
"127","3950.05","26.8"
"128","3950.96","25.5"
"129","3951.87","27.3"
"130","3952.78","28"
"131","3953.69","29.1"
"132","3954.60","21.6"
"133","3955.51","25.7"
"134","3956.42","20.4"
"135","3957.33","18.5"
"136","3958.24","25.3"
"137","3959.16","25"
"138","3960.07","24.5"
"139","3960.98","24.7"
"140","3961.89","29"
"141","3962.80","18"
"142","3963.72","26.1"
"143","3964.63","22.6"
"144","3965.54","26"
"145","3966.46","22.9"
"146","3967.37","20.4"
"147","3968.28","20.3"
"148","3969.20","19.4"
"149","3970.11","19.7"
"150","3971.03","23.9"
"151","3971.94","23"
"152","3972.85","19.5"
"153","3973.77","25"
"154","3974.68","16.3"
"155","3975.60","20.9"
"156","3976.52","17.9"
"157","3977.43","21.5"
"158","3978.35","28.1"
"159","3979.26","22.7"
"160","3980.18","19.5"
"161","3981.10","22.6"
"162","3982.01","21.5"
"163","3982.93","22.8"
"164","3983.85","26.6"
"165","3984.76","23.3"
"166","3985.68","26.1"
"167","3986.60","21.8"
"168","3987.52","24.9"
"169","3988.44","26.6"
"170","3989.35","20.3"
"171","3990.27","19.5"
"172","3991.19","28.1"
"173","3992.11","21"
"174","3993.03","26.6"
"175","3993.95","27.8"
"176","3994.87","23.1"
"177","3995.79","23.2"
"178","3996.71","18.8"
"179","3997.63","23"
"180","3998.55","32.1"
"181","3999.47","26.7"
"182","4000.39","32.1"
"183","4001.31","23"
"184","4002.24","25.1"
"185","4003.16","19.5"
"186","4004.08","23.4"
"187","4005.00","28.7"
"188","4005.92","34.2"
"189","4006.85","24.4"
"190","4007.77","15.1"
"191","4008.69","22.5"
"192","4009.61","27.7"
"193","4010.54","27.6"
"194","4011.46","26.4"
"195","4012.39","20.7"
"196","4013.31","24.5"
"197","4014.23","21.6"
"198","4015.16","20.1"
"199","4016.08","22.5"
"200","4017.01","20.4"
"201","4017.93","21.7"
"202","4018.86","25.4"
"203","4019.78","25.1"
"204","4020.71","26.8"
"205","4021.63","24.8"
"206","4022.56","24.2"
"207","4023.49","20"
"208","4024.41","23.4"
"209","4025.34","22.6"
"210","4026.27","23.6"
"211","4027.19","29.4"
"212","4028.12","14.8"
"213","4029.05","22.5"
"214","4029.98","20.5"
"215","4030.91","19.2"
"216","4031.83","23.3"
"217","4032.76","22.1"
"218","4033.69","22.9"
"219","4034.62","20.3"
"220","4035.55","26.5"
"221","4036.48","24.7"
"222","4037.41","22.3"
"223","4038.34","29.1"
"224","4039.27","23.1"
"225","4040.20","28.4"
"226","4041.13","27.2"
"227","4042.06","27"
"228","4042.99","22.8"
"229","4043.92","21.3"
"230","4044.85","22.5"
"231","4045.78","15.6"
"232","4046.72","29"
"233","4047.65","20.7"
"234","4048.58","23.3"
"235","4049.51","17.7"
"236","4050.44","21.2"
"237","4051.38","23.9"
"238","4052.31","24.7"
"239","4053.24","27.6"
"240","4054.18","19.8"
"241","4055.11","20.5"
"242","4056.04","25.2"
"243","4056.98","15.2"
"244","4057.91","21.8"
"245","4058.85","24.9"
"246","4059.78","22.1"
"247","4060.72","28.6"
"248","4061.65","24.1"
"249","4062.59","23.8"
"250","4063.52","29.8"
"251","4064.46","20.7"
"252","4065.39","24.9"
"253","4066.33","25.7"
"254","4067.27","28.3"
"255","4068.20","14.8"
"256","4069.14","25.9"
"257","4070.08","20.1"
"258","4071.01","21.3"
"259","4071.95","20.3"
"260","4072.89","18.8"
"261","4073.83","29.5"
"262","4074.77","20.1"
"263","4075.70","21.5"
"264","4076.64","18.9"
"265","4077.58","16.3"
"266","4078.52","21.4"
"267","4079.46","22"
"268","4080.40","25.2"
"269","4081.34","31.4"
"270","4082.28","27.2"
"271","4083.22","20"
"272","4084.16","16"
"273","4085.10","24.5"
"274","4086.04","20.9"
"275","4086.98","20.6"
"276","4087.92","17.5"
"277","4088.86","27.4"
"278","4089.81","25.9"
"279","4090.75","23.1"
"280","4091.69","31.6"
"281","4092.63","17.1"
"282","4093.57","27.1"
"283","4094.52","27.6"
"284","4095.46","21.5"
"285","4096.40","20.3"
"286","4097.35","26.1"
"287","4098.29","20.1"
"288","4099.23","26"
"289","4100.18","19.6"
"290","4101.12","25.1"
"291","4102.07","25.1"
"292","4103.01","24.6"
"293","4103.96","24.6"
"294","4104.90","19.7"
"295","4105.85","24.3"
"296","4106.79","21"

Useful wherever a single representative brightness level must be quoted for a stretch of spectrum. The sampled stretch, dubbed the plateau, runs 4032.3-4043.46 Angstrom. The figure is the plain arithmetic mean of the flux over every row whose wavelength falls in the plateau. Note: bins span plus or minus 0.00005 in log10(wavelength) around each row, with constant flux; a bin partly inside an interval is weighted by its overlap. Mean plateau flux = 24.7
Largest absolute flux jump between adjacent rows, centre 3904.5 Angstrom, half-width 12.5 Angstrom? 11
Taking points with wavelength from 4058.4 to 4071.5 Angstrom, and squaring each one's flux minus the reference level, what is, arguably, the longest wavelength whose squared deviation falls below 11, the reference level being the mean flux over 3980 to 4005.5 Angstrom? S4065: 4071.01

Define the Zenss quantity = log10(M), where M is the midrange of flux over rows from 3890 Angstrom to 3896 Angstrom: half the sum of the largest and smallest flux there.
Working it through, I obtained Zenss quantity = 1.40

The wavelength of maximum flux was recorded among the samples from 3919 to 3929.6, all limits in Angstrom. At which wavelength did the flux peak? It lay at 3925.57 Angstrom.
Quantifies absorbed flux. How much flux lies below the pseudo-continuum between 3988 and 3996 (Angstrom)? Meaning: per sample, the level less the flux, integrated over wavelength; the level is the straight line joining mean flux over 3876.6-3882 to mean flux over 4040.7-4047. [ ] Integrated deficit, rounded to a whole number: -7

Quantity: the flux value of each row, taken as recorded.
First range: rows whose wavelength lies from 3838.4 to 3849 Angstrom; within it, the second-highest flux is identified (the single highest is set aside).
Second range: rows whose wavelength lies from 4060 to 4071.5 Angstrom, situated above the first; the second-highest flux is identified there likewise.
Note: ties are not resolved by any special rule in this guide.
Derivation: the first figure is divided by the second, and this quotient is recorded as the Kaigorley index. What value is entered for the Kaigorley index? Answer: 1.01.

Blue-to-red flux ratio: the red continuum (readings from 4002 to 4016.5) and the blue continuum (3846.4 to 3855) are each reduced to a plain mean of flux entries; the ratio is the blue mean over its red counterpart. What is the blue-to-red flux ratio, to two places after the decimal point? 0.98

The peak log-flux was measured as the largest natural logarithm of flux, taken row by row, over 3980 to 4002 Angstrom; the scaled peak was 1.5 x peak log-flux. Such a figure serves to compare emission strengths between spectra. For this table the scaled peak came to 5.20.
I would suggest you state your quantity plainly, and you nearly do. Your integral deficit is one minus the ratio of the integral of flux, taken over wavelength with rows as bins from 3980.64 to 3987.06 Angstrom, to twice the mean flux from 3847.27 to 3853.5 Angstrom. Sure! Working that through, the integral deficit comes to -2.2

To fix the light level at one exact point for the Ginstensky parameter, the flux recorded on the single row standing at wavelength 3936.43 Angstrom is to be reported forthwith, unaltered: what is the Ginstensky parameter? 16.5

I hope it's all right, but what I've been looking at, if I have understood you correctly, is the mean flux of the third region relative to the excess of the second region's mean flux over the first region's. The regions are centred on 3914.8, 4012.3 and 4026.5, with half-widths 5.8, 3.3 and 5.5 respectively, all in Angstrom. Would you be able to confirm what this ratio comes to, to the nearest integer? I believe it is -23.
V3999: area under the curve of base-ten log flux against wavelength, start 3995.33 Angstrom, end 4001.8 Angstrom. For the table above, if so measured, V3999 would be 9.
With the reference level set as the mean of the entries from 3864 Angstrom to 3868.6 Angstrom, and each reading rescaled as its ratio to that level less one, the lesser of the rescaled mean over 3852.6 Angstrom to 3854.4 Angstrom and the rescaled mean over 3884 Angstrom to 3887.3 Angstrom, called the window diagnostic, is -0.24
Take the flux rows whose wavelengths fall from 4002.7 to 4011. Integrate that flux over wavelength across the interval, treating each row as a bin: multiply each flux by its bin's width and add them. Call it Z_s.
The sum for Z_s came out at 206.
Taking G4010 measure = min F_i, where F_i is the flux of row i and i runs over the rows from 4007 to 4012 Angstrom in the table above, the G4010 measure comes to 15.1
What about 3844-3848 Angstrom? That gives 22.6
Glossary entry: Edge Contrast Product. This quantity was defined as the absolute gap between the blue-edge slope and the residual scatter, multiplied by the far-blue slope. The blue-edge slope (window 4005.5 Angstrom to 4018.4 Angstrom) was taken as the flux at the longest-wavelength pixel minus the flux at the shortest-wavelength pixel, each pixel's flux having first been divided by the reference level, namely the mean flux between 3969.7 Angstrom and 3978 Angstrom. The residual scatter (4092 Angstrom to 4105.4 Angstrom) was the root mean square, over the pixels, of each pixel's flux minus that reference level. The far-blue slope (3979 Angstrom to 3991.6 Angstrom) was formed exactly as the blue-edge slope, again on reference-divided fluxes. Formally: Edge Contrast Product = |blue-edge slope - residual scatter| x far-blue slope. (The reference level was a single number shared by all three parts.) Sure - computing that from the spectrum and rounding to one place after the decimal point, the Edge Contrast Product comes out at 1.2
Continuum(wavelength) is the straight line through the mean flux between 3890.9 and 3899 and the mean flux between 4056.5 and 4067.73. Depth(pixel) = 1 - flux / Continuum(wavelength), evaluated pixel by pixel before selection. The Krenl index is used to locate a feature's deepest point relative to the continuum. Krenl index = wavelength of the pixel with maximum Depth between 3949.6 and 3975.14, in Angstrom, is 3974.68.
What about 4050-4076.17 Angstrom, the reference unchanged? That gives 4068.20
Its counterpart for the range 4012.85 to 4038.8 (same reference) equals 4028.12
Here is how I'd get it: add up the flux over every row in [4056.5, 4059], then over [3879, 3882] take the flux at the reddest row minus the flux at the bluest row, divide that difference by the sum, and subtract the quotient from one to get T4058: 1.05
